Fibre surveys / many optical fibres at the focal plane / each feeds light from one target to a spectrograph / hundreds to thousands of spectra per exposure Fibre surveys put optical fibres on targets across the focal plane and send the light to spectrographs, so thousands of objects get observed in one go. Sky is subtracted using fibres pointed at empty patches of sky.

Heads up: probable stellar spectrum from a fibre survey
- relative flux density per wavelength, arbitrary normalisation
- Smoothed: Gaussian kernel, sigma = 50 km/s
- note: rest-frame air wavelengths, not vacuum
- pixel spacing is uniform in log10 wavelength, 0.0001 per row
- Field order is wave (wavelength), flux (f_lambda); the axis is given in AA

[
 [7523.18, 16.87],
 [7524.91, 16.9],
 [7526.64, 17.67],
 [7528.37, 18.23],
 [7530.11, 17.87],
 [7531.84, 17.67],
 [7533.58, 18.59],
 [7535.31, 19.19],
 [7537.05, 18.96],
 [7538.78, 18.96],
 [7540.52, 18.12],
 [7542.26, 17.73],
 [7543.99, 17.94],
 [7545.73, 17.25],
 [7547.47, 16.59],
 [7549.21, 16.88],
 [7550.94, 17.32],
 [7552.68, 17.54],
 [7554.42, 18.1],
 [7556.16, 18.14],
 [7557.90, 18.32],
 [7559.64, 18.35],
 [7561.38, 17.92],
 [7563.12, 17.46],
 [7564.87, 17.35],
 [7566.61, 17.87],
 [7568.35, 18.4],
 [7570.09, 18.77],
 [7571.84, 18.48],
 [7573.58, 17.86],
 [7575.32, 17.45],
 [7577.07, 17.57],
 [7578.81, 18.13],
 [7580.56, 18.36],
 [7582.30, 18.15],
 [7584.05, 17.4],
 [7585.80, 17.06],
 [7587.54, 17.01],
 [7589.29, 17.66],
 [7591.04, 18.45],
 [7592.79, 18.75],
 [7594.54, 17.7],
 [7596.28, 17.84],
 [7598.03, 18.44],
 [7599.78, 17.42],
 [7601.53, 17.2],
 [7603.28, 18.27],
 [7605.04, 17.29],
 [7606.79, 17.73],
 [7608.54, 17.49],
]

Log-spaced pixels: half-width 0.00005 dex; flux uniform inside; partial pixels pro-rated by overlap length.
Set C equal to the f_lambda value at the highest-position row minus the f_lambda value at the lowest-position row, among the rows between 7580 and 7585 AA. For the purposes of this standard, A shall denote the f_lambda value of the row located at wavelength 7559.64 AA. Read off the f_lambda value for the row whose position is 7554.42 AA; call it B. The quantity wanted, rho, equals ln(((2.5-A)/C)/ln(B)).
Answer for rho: 1.74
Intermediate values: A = 18.35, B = 18.1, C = -1.0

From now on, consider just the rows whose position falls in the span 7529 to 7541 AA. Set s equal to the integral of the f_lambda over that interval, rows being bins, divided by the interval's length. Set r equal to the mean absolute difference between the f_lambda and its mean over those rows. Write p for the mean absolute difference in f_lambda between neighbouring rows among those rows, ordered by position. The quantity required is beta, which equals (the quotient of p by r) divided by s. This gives 0.049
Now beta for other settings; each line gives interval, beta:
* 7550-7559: 0.038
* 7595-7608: 0.107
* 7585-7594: 0.039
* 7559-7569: 0.069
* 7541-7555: 0.062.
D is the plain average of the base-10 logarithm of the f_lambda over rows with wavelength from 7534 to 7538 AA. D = 1.28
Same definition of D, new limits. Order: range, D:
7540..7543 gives 1.25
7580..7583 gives 1.26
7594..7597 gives 1.25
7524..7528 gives 1.24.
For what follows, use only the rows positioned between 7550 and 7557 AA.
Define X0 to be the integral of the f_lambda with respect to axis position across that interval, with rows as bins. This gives 124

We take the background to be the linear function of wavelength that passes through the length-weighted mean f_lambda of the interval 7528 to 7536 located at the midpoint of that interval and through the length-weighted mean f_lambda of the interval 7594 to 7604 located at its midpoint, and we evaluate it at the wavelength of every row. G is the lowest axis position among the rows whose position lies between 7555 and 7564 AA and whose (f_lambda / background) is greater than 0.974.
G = 7556.16 AA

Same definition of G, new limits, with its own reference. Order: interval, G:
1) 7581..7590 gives 7582.30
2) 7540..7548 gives 7540.52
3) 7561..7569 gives 7561.38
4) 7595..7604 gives 7596.28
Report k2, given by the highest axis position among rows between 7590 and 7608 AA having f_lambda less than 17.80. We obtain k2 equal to 7606.79 AA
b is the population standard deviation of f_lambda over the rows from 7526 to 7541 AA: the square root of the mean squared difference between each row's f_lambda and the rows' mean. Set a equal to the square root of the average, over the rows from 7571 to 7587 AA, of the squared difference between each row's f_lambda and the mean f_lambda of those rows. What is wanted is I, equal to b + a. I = 1.01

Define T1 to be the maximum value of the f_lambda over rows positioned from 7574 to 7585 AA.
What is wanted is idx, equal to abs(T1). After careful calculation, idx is 18.4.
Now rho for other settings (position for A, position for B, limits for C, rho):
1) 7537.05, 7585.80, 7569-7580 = 2.20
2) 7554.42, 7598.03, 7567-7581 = 4.90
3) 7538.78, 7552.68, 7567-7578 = 1.93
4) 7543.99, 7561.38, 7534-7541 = 1.61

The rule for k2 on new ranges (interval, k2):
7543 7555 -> 7552.68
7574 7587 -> 7585.80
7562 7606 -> 7605.04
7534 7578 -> 7577.07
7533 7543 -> 7542.26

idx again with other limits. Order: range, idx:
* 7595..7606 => 18.4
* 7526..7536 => 19.2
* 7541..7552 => 17.9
